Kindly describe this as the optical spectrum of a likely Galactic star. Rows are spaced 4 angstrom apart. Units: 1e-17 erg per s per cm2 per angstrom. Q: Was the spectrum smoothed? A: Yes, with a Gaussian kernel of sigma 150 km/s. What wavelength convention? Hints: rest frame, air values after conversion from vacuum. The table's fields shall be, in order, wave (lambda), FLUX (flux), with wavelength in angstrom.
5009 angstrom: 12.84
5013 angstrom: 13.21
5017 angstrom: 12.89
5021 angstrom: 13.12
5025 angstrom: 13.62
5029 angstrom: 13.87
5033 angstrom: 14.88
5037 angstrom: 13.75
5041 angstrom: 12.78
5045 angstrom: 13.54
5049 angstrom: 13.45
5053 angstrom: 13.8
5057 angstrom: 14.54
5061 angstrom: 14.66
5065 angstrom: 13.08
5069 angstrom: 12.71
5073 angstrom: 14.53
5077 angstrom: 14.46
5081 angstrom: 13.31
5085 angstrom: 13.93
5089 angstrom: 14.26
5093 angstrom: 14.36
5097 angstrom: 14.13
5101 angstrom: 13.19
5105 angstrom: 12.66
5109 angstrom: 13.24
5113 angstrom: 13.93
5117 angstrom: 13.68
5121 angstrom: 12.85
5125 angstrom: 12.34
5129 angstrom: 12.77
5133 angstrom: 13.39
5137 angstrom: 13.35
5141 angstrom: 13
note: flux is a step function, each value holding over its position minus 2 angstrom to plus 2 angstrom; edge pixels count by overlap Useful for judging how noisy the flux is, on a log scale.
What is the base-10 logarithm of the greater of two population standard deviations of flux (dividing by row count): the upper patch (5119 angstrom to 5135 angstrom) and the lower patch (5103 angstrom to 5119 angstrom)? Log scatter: -0.317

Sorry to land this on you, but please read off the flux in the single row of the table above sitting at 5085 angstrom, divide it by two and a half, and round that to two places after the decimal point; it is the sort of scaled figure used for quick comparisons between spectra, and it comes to 5.57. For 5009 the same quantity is 5.14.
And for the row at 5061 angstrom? 5.86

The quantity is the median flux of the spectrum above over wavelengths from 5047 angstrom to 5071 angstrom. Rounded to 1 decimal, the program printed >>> 13.6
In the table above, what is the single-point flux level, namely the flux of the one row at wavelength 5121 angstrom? 12.85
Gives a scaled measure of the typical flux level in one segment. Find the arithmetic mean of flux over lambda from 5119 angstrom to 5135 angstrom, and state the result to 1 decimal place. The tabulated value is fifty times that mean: 641.9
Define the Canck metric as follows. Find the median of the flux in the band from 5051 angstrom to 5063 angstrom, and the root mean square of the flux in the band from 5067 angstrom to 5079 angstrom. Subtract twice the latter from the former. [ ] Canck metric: -13.3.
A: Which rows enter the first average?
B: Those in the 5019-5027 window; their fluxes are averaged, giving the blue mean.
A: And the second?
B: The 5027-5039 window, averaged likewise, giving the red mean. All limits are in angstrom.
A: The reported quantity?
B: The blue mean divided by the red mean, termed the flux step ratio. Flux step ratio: 0.94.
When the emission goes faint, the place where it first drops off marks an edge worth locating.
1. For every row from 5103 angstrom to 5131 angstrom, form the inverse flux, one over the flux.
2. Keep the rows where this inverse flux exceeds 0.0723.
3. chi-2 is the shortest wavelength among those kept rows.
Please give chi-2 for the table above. 5105 angstrom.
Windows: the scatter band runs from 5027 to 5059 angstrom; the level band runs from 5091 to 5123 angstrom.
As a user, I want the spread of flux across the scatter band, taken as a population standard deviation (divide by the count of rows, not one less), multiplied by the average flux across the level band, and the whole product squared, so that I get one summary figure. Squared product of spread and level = 67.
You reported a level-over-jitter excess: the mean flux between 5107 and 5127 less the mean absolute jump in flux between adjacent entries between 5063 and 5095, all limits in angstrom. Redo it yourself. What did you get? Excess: 12.6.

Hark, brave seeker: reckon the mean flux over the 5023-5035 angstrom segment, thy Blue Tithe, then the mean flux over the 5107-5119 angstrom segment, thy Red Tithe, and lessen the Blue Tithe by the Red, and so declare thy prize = 0.51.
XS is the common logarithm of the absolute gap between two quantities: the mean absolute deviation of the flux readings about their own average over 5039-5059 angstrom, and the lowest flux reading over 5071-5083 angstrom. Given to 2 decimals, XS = 1.11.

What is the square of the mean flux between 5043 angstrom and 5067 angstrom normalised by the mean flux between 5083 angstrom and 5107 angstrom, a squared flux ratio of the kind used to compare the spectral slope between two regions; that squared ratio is 1.01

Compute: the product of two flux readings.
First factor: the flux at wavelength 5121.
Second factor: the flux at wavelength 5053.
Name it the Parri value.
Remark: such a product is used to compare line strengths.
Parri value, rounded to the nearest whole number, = 177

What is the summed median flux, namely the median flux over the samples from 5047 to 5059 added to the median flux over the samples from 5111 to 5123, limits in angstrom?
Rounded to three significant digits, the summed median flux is 27.5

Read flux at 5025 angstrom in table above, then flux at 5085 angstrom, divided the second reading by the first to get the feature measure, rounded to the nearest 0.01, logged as 1.02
